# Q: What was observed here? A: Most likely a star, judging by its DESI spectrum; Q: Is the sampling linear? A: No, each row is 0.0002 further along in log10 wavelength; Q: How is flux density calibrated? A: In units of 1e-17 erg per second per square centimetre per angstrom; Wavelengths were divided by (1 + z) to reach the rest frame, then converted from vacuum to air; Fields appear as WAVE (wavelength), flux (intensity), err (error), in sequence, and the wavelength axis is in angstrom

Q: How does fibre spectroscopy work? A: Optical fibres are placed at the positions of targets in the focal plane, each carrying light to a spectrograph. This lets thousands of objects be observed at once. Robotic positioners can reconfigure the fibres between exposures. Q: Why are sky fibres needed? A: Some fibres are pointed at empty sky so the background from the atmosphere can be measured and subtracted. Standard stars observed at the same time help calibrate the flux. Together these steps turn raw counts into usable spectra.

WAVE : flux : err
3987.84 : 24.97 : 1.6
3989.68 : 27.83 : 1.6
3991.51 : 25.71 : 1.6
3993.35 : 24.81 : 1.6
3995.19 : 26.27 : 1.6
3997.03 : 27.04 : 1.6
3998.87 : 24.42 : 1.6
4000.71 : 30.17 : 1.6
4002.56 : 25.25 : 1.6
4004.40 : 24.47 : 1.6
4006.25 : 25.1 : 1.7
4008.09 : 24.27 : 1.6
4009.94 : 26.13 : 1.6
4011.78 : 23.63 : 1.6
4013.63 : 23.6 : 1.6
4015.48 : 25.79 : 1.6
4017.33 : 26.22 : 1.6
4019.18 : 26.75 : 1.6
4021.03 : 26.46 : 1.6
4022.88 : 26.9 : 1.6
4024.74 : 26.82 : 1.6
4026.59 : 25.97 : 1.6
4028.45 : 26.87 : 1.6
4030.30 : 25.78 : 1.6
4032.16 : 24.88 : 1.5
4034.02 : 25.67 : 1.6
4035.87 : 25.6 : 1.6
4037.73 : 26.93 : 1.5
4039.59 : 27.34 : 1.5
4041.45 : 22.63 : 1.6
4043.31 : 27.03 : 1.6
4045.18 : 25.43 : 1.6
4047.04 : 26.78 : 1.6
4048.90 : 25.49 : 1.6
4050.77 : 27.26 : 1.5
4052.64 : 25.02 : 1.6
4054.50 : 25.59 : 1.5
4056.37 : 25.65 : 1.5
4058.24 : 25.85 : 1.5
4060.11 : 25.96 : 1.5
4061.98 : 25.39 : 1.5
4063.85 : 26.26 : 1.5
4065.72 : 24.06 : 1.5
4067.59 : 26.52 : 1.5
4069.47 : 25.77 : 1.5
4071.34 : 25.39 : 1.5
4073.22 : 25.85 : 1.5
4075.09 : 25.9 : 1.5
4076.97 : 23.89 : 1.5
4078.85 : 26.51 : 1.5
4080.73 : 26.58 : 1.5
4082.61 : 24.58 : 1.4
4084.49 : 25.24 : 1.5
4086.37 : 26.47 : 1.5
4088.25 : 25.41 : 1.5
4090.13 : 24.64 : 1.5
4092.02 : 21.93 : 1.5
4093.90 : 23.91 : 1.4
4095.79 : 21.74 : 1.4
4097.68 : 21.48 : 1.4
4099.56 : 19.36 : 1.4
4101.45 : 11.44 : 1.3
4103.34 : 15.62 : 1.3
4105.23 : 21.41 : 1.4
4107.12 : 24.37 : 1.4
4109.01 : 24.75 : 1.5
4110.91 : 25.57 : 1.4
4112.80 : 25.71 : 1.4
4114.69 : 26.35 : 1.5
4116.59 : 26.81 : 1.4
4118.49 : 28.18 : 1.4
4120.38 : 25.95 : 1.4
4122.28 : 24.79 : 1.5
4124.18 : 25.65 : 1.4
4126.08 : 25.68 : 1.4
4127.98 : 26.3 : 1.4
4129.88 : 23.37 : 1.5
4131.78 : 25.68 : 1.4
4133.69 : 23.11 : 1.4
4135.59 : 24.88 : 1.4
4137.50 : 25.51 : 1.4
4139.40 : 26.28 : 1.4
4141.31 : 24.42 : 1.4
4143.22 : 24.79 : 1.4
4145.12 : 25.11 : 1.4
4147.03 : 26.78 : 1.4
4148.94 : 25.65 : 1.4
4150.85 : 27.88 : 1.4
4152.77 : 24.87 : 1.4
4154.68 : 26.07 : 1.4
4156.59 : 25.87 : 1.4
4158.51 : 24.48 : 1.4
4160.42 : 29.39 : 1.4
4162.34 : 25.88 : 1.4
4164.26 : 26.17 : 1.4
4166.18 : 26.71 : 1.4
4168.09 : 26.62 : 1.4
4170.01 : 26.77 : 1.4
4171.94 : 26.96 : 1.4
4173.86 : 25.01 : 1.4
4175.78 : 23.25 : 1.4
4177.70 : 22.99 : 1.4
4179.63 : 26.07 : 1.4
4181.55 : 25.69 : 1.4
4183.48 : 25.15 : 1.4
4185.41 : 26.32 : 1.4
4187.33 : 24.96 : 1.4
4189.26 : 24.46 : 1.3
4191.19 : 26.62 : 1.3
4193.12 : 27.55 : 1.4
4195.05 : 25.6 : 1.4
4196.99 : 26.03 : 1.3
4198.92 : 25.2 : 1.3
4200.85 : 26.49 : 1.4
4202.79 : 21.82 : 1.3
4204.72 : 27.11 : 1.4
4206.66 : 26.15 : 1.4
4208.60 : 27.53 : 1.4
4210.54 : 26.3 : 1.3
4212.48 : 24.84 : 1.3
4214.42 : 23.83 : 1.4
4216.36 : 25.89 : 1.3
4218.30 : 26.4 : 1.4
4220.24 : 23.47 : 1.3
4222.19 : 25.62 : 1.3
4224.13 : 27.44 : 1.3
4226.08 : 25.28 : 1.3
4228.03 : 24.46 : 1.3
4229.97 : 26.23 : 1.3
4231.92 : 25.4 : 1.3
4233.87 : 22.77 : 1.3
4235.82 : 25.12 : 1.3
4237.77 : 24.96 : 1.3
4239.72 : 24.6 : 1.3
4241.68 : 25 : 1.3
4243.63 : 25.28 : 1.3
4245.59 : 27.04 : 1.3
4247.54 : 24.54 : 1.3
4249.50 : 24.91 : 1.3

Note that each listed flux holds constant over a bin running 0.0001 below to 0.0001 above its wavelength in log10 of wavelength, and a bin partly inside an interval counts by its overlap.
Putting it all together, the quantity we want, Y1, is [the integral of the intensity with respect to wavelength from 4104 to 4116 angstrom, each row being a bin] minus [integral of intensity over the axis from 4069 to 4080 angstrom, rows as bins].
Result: 13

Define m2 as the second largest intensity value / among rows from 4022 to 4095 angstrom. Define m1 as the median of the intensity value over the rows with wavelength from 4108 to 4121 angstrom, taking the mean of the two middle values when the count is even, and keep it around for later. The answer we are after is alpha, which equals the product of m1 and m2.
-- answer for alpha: 707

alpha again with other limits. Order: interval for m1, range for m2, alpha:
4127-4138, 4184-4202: 671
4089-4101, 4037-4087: 595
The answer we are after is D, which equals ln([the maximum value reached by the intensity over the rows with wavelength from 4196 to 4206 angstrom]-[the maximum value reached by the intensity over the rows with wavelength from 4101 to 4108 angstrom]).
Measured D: 1.0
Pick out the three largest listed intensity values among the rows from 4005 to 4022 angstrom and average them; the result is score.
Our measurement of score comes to 26.5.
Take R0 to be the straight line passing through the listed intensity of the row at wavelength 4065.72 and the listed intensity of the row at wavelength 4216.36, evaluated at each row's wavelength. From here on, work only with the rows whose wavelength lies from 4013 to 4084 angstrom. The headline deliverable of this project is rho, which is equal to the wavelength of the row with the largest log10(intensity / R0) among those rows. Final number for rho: 4039.59 angstrom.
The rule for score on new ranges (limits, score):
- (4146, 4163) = 28.0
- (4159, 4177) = 27.7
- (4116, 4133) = 27.1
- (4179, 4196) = 26.8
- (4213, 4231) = 26.7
